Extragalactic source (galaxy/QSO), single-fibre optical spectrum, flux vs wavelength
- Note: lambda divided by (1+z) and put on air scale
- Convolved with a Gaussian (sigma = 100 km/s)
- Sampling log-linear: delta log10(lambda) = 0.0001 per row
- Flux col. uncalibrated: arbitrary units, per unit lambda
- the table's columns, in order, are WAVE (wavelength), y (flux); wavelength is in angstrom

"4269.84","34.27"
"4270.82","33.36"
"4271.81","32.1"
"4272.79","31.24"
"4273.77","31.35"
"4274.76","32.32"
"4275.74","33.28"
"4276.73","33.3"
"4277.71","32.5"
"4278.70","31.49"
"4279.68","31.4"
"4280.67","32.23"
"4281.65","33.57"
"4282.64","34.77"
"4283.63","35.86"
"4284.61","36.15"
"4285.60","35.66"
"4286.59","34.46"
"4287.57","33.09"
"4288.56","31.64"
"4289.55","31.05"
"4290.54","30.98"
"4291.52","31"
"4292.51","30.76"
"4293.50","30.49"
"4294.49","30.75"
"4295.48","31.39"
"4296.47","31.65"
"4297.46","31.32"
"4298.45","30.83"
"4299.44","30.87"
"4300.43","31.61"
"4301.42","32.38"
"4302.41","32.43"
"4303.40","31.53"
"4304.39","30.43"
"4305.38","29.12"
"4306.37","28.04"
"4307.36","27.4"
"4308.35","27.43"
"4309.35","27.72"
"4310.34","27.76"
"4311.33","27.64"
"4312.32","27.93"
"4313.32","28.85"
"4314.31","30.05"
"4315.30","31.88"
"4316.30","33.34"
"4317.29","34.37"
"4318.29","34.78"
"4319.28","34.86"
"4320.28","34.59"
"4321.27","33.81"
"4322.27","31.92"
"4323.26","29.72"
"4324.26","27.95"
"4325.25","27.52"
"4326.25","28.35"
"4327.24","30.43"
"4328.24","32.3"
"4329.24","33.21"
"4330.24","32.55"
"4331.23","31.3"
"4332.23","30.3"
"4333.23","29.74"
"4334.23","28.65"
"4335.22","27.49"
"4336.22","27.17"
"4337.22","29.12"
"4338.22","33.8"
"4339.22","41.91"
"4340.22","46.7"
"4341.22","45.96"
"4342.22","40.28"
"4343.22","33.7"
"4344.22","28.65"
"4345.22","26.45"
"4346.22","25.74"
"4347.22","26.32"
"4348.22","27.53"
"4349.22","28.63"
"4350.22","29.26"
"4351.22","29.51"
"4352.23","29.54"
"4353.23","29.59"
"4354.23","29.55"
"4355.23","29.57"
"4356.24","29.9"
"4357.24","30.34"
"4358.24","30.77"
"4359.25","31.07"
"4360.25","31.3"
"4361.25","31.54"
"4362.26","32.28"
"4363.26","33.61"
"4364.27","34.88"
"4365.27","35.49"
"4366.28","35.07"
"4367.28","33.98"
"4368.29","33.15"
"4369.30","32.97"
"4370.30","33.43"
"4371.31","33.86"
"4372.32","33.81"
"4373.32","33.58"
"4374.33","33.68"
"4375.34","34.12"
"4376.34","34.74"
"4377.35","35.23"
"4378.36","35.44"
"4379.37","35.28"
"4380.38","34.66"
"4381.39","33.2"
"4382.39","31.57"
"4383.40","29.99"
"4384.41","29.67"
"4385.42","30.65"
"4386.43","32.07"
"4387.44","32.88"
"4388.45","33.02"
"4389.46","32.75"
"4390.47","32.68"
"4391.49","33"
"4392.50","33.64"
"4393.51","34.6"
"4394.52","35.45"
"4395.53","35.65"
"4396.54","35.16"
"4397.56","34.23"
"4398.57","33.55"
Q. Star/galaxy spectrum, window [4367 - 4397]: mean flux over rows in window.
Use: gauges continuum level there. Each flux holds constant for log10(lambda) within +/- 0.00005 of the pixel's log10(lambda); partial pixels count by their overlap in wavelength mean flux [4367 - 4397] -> 33.5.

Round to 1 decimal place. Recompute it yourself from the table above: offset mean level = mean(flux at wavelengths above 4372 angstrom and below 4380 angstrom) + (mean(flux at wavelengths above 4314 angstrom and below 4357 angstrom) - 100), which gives -33.9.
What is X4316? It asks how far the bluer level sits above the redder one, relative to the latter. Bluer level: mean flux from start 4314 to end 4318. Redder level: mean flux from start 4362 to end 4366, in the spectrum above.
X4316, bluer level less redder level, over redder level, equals -0.05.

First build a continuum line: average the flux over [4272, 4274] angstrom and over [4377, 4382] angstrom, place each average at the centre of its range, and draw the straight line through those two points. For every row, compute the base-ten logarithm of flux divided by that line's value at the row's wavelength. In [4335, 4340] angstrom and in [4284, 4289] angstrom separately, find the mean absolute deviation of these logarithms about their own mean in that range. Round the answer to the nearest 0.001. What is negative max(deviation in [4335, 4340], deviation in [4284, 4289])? -0.062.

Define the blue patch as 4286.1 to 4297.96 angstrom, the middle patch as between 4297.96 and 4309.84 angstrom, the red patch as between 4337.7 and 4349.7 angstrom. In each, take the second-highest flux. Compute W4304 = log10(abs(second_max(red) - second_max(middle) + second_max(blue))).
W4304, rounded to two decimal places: 1.67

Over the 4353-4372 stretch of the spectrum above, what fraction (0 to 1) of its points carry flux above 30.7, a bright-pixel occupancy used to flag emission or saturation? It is 0.7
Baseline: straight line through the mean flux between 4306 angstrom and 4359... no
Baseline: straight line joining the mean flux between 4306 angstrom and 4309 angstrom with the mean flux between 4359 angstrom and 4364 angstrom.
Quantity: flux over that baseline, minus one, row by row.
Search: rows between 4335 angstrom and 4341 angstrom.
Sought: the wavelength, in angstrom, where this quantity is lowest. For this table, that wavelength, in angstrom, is 4336.22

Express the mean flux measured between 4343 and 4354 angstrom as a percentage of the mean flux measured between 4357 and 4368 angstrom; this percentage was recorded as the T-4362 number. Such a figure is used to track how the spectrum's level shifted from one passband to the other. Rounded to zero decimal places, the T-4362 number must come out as 87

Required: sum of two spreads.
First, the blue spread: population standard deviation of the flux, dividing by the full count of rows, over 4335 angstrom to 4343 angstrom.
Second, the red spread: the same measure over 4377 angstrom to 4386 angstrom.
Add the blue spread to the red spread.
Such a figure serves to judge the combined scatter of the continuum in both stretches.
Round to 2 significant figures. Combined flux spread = 9.9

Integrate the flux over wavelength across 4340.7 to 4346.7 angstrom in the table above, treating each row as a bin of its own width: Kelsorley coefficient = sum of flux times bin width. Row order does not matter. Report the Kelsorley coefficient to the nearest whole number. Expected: 201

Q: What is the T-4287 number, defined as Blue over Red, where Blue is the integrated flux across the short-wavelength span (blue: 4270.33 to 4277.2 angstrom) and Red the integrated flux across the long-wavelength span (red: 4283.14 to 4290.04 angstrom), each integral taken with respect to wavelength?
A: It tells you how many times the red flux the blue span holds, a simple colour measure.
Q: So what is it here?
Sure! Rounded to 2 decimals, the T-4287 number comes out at 0.95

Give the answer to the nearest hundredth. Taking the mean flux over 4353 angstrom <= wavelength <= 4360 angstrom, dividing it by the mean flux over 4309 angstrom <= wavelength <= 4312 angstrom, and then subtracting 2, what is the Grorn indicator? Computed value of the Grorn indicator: -0.91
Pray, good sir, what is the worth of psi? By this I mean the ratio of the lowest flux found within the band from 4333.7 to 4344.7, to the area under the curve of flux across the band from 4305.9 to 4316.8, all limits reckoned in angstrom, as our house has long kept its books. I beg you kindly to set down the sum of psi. 0.086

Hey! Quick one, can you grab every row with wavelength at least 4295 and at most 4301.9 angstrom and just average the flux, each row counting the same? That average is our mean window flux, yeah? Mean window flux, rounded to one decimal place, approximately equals 31.4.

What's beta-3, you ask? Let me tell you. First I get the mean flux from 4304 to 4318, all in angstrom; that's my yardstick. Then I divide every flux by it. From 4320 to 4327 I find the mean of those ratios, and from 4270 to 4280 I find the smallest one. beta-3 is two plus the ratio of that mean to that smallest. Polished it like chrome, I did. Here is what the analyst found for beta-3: 2.98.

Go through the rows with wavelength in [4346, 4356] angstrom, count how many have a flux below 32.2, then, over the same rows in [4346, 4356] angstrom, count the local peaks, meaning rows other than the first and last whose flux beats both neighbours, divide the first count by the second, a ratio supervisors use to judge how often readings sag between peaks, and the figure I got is 10.0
